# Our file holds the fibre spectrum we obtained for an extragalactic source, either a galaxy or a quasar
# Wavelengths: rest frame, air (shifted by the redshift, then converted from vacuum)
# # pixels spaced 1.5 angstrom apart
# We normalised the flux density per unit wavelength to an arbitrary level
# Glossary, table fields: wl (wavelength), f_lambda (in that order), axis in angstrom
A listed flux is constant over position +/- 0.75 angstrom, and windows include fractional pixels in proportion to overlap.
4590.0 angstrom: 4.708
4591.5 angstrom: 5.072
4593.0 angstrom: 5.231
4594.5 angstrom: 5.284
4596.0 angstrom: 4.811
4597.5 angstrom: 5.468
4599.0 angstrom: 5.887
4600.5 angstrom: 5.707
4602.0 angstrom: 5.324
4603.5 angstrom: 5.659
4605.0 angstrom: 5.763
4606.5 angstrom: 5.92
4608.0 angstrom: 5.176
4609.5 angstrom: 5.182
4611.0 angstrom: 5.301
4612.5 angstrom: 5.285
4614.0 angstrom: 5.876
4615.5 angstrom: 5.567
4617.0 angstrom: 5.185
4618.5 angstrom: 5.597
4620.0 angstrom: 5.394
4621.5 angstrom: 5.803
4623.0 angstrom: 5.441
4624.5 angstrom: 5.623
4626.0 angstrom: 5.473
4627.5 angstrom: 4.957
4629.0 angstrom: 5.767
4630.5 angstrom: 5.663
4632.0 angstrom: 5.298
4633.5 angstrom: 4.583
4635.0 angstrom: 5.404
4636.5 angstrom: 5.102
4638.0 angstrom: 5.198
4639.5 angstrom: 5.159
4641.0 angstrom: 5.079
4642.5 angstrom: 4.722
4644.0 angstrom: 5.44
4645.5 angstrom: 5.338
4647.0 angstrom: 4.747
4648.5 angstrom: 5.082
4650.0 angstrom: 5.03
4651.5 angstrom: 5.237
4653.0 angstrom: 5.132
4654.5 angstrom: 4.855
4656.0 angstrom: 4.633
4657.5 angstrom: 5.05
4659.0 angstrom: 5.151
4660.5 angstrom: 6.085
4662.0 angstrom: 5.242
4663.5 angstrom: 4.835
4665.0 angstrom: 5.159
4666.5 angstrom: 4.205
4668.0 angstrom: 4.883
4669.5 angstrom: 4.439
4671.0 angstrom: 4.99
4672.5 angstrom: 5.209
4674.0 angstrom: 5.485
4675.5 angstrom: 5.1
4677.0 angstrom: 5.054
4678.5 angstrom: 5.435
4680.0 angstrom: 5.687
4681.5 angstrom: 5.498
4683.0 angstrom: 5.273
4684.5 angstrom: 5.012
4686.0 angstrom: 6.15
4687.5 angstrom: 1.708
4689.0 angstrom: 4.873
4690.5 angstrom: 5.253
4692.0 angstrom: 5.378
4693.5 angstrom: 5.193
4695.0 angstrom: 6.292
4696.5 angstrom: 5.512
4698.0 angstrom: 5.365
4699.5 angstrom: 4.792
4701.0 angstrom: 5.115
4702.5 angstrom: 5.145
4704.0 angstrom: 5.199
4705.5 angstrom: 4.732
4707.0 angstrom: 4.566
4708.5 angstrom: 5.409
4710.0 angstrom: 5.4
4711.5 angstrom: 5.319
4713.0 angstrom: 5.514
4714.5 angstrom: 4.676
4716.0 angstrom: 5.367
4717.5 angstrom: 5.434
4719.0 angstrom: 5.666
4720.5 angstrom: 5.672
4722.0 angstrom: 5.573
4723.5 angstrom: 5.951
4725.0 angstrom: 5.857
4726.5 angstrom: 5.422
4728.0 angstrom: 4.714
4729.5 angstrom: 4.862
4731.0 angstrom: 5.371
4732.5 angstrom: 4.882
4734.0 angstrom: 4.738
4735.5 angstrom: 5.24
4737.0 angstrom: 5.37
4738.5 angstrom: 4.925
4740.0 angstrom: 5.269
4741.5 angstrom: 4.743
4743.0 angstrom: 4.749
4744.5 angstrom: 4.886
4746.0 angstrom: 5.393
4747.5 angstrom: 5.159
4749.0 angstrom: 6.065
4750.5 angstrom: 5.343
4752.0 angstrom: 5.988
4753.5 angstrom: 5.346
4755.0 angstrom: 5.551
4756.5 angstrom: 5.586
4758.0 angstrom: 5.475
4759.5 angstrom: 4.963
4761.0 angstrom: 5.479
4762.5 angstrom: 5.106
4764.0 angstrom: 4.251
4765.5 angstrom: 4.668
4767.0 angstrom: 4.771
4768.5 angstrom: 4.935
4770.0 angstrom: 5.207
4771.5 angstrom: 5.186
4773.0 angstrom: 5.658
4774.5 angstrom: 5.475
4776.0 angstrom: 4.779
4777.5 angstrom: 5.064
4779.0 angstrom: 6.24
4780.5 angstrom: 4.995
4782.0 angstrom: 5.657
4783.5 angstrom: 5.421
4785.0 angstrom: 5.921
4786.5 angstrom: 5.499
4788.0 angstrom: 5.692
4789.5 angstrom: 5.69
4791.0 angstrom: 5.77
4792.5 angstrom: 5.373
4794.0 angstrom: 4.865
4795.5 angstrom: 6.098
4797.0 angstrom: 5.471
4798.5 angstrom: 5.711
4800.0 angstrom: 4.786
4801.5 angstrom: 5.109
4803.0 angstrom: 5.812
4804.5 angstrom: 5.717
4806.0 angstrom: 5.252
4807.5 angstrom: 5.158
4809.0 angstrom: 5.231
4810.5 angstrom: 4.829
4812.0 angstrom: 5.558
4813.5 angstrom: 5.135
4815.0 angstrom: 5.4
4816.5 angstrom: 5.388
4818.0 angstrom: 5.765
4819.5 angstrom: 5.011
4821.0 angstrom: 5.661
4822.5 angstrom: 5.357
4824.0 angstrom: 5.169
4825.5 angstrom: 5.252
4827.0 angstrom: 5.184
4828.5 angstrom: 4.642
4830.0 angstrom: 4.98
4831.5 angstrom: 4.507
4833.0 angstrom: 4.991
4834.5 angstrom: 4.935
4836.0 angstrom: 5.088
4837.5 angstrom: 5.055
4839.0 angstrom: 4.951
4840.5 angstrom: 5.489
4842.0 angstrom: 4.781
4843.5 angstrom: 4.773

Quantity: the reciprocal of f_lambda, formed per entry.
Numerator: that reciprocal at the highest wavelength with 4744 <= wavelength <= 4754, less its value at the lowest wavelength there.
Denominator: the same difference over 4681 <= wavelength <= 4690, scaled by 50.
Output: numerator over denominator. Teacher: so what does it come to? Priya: -0.015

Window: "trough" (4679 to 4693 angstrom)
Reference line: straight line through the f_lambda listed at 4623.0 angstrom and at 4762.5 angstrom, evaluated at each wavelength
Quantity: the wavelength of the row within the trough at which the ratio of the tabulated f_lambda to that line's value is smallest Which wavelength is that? 4687.5 angstrom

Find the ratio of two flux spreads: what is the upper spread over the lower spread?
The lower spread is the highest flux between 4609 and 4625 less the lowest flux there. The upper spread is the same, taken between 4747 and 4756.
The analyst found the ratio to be 1.31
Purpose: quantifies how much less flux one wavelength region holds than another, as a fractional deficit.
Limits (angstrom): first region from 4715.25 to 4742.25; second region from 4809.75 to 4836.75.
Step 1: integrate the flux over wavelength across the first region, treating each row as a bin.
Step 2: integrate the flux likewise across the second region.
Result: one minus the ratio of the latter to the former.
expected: 0.02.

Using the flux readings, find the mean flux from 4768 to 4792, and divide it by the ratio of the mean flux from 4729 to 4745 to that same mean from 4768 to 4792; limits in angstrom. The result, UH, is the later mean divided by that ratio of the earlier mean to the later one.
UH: 5.9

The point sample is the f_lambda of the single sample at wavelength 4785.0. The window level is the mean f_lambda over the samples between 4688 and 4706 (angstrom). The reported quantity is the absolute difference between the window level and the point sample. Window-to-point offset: 0.7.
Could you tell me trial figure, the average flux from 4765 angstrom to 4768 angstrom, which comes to 4.7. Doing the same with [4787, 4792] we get 5.7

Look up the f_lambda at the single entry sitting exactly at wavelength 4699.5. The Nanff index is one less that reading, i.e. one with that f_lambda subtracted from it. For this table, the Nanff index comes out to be -3.79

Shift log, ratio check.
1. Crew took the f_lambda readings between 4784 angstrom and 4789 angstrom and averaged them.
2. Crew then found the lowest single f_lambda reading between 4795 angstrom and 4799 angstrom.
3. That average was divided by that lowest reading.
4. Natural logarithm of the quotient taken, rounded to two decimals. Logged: 0.04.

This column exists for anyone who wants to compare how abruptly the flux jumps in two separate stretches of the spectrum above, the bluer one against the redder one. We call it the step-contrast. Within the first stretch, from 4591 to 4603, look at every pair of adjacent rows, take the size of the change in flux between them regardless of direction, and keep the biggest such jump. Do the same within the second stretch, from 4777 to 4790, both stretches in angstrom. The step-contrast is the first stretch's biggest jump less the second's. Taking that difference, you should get -0.59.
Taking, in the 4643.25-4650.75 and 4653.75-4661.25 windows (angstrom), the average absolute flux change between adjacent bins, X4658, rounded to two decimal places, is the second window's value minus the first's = 0.15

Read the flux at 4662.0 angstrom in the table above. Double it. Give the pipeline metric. 10.5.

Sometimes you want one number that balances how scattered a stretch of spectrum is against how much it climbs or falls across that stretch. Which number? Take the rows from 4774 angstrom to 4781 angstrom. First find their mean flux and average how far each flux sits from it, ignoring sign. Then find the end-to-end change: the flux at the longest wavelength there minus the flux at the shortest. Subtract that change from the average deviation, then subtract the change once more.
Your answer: 1.4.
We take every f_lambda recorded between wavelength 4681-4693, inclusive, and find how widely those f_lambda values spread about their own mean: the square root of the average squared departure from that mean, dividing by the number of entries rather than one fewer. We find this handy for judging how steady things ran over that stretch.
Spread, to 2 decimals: 1.26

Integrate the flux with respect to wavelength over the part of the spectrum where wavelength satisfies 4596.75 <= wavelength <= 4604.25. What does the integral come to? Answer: 42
